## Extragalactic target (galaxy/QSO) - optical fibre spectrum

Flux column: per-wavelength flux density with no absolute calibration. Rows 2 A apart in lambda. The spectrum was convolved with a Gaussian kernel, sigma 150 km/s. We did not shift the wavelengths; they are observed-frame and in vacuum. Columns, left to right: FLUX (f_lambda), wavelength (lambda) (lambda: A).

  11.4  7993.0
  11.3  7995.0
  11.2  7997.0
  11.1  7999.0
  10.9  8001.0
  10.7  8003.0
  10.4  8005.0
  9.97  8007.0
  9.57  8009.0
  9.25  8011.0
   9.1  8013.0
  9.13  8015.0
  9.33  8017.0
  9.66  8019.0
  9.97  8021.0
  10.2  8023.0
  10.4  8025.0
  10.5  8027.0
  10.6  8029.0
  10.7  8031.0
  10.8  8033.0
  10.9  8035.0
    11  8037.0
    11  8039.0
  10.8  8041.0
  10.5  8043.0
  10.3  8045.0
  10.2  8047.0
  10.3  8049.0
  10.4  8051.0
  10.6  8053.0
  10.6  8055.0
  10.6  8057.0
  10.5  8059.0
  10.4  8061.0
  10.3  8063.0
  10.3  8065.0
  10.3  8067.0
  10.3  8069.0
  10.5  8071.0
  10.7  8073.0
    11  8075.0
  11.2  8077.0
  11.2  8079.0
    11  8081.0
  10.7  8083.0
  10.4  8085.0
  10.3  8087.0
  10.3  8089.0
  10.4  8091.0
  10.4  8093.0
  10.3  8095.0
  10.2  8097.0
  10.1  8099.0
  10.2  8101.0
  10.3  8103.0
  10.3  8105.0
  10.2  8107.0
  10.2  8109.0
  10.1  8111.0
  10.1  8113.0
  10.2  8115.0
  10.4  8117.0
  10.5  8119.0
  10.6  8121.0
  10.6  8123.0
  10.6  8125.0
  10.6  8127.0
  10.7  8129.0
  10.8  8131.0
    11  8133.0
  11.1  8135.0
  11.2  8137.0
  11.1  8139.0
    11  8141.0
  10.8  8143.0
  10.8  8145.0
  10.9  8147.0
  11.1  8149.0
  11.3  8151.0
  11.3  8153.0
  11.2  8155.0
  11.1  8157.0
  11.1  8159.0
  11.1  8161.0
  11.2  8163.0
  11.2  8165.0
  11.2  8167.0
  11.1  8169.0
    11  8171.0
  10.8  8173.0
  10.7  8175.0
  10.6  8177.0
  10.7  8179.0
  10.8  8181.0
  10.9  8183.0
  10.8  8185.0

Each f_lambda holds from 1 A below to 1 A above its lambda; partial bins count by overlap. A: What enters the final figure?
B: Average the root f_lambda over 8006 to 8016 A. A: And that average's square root 1.75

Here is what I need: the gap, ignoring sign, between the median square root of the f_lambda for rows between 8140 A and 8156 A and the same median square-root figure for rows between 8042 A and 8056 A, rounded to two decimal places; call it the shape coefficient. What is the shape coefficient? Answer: 0.10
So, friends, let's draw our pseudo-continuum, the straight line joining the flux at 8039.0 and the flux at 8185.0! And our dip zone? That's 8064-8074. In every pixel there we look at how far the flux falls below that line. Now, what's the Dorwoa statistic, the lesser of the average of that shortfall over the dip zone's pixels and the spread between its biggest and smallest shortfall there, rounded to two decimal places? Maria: 0.41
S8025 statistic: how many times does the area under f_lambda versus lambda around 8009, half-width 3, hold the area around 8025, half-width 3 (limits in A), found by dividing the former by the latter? 0.93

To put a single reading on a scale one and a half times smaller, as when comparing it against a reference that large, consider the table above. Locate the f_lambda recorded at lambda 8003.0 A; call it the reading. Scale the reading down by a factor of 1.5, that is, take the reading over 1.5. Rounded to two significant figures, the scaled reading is 7.1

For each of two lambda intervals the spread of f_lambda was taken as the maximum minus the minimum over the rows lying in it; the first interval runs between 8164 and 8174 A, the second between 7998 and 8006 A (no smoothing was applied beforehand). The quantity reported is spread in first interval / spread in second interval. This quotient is 0.57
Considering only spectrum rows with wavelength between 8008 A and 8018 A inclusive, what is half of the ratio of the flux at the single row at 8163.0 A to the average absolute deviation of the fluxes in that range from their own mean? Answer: 40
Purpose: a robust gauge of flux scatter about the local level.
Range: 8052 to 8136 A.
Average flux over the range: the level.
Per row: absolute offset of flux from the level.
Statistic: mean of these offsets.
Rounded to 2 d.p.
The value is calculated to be 0.24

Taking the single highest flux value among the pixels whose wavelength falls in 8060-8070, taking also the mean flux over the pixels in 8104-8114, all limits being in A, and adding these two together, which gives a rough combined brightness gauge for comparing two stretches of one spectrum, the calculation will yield 20.6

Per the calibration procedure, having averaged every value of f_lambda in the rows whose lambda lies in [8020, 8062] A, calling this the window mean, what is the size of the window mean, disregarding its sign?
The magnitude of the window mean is 10.54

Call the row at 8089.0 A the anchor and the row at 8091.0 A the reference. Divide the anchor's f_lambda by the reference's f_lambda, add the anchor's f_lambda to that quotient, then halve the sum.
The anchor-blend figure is 5.65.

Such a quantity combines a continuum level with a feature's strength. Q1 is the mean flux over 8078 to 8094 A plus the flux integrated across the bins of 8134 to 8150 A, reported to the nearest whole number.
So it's 187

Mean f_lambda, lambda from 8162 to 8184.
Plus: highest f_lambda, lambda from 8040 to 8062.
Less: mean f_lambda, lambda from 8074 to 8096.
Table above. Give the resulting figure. 11.1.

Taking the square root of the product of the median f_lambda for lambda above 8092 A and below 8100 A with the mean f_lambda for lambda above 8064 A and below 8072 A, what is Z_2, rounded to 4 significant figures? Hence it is 10.30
